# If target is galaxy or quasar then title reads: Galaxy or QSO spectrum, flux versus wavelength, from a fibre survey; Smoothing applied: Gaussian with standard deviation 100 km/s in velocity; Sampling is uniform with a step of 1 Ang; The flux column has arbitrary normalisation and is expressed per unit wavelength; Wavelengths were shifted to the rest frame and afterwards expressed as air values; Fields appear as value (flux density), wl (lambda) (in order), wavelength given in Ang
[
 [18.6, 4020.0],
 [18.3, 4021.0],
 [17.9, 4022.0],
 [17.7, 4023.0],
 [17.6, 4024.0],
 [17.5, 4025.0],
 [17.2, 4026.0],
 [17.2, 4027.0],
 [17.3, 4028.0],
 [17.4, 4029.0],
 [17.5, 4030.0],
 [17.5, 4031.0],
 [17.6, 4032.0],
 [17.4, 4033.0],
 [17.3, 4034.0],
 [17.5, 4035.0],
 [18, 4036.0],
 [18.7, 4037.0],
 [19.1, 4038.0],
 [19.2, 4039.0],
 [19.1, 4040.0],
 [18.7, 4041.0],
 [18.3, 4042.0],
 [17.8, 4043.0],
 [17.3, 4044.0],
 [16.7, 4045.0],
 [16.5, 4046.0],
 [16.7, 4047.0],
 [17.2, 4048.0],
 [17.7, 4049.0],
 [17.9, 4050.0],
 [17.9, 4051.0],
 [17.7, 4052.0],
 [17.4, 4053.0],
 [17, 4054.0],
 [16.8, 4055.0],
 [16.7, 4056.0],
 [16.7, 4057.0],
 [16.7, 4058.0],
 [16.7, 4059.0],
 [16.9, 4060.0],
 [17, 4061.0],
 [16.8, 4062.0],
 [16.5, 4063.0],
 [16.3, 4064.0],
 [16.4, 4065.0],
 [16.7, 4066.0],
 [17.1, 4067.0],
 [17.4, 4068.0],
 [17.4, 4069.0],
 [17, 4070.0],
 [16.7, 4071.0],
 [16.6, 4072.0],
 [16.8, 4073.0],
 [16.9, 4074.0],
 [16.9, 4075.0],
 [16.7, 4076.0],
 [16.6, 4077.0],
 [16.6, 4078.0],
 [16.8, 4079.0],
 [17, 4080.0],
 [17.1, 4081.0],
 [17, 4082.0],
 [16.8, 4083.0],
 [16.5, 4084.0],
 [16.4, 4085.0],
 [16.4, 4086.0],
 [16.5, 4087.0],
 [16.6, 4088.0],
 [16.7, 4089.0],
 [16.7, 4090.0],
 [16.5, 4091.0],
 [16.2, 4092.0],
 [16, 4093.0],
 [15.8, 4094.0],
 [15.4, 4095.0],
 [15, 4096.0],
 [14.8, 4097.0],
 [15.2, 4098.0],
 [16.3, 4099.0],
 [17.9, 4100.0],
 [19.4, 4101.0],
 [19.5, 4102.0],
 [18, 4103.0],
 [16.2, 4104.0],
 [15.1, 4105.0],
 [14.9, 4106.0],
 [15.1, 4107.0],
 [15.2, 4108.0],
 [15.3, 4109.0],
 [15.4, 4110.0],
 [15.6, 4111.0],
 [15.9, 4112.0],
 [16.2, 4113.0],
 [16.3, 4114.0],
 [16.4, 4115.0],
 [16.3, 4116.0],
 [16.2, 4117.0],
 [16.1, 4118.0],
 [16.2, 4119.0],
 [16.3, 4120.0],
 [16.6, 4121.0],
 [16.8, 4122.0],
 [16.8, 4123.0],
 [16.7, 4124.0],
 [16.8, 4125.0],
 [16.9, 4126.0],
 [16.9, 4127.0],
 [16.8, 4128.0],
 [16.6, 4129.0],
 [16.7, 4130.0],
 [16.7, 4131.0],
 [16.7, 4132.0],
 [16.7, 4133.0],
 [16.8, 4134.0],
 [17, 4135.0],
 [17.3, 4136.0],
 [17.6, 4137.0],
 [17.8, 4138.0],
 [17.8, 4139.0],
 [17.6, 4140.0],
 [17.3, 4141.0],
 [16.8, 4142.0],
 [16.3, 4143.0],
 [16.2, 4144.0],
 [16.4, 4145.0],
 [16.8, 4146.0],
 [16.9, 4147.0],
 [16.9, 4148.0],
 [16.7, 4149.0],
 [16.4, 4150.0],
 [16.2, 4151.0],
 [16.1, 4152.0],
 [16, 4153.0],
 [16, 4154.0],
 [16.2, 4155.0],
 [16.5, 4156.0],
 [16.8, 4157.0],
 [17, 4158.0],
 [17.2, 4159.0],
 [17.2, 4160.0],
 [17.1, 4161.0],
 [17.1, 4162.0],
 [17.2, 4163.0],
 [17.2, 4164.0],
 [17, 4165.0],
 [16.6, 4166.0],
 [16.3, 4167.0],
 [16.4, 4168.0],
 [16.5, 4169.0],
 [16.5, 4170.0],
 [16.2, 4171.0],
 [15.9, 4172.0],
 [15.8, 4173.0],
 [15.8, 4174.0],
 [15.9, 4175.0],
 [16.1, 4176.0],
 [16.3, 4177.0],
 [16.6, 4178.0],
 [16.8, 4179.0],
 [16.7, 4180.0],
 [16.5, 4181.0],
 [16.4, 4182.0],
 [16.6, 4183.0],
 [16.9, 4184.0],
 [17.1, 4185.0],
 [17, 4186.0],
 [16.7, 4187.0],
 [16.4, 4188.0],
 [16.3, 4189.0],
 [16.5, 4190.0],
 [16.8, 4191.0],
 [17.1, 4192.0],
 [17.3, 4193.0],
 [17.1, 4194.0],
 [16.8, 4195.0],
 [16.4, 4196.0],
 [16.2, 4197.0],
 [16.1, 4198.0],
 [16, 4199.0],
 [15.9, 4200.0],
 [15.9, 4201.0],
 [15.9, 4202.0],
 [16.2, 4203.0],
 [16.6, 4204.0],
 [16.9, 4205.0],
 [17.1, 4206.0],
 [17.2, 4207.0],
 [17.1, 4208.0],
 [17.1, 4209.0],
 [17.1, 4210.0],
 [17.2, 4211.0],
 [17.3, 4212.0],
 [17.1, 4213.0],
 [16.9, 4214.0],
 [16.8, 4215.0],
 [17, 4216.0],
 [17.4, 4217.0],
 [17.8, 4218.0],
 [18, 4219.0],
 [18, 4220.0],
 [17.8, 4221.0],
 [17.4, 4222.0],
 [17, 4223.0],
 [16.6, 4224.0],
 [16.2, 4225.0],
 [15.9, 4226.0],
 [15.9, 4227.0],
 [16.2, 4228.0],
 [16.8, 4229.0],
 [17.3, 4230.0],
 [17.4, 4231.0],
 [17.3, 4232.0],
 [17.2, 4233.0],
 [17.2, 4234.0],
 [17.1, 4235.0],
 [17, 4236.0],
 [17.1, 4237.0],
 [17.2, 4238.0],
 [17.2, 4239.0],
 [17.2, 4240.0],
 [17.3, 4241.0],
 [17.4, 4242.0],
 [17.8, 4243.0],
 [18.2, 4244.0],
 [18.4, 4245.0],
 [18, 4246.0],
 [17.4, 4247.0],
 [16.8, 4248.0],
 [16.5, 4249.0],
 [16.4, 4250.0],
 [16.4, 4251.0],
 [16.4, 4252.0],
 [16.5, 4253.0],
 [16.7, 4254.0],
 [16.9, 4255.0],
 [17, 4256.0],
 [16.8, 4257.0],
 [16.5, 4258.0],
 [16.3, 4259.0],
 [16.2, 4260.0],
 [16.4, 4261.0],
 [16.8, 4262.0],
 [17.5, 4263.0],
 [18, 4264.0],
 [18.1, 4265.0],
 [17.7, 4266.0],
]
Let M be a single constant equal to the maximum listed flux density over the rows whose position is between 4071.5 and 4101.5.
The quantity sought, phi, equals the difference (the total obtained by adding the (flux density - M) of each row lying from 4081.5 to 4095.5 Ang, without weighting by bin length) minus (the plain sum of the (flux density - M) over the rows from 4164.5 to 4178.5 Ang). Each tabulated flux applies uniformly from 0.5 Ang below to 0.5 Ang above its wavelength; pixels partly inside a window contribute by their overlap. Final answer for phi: 1.6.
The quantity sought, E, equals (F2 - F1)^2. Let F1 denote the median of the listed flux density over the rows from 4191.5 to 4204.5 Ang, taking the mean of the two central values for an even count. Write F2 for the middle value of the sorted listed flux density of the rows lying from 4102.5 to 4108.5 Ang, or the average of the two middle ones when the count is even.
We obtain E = 1.1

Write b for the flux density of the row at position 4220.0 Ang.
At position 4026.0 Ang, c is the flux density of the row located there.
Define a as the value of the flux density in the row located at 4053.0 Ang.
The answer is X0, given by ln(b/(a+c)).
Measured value -0.653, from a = 17.4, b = 18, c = 17.2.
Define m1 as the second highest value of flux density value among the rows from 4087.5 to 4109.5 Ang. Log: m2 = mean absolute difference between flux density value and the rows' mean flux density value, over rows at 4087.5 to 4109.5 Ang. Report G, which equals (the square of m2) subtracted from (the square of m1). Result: 375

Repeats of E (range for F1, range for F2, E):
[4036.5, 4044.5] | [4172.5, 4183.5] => 5.3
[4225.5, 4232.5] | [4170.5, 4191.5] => 0.1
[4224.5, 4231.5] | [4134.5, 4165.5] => 0.5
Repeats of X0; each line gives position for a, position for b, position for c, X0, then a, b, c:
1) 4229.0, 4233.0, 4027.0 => -0.681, 16.8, 17.2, 17.2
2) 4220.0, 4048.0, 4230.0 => -0.719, 18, 17.2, 17.3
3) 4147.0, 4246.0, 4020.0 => -0.679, 16.9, 18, 18.6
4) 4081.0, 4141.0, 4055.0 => -0.673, 17.1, 17.3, 16.8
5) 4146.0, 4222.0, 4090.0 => -0.655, 16.8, 17.4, 16.7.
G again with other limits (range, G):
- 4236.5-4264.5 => 331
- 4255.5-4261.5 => 282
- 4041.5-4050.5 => 320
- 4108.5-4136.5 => 289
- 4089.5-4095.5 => 272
